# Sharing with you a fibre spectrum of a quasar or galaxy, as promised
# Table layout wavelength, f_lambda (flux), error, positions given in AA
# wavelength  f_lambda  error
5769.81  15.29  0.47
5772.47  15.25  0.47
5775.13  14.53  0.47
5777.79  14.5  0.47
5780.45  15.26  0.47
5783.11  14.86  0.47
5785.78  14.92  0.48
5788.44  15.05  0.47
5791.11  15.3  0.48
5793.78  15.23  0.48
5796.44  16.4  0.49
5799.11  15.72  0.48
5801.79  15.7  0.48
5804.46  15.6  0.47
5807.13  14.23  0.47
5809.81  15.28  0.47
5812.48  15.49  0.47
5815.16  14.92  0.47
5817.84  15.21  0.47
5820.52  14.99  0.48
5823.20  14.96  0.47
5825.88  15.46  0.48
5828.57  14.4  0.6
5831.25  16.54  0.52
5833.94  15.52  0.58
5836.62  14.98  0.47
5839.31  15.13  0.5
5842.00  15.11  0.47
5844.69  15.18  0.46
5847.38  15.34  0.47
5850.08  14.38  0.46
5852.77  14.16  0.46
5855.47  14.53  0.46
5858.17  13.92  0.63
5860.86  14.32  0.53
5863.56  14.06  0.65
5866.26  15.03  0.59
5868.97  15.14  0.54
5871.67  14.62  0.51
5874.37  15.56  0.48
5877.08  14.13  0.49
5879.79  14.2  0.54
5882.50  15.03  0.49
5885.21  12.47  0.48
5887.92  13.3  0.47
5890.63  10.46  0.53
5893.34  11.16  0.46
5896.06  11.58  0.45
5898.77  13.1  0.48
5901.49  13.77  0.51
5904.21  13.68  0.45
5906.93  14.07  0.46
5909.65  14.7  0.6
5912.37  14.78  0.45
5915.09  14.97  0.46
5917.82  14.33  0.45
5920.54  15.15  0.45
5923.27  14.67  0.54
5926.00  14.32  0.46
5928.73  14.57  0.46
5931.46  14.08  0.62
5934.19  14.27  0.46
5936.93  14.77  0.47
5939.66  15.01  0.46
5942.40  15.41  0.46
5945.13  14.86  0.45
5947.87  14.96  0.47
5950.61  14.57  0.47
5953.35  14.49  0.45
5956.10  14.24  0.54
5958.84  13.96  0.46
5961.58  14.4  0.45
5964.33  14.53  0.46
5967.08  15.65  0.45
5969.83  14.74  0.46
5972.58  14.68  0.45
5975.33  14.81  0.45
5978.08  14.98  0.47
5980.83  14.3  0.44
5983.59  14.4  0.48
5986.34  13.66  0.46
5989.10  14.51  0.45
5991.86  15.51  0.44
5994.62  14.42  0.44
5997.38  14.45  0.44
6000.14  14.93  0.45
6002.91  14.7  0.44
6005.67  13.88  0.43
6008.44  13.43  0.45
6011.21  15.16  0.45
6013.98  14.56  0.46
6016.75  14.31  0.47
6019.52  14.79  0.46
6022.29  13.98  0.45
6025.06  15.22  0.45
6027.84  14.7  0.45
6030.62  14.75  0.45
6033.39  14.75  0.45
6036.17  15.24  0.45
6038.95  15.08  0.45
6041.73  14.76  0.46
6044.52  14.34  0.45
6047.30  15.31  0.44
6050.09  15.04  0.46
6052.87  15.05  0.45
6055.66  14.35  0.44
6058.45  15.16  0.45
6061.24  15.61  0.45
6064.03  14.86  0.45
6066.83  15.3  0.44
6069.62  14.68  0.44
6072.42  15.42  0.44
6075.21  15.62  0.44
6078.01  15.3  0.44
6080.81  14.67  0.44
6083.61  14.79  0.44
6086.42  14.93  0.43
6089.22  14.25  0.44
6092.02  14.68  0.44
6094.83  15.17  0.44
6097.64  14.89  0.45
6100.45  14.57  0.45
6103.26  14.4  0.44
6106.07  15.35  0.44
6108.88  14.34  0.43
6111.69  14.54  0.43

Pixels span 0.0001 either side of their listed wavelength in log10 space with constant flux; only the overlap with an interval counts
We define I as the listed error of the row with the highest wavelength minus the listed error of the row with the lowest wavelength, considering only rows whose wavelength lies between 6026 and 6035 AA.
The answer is 0.000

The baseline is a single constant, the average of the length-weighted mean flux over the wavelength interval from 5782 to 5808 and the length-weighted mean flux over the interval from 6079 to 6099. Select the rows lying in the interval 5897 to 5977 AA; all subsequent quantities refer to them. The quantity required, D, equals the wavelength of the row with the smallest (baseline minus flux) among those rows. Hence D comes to 5967.08 AA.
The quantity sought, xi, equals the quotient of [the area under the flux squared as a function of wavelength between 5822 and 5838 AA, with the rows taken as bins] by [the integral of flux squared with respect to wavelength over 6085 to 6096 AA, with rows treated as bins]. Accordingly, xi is 1.6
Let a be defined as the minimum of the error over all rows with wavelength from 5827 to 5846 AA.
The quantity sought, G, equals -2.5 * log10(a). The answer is 0.84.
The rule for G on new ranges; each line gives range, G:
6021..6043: 0.87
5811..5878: 0.84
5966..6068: 0.92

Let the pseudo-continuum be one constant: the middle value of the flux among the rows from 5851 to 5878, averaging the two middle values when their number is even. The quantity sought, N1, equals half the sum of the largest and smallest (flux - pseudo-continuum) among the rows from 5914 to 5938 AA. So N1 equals 0.2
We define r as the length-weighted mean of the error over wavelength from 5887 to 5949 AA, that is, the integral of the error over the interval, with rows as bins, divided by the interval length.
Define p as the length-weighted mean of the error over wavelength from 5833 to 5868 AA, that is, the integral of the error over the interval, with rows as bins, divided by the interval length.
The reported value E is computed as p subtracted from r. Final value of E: -0.036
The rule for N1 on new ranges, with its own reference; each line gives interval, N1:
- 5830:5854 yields 0.9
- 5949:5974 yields 0.4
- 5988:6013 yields 0.0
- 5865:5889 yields -0.4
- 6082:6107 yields 0.4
